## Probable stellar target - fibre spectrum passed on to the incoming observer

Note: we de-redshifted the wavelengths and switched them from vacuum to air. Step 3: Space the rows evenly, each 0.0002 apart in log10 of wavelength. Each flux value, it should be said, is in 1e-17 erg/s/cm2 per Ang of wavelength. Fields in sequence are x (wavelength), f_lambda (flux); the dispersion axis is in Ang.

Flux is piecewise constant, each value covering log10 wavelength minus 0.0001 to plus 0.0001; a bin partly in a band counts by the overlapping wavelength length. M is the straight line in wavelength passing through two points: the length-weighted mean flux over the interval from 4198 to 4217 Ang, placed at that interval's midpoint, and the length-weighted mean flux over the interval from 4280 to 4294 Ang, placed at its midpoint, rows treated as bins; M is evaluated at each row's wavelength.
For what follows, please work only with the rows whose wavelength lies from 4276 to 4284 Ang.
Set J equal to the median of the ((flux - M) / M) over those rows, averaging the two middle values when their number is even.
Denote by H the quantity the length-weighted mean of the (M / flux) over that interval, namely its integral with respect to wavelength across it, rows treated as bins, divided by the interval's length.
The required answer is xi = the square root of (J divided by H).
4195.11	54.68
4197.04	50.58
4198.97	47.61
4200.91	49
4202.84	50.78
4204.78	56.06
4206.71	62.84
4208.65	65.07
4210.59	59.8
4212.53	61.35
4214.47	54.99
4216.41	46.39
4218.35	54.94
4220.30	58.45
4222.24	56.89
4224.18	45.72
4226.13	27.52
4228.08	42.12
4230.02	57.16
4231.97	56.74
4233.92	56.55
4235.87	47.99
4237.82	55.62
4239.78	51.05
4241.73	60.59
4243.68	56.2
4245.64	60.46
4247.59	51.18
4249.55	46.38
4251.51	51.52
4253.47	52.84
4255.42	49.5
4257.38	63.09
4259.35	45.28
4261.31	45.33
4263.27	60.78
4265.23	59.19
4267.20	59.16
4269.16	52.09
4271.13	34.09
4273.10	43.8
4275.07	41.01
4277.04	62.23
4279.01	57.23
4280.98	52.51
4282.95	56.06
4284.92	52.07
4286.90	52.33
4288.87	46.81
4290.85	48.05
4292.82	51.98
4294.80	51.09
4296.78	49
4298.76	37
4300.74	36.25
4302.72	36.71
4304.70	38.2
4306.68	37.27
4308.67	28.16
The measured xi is 0.32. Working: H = 0.92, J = 0.10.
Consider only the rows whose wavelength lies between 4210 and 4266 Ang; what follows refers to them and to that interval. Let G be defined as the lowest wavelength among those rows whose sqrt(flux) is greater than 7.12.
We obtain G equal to 4210.59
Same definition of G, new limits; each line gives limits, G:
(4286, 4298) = 4286.90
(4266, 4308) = 4267.20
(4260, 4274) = 4263.27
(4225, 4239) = 4230.02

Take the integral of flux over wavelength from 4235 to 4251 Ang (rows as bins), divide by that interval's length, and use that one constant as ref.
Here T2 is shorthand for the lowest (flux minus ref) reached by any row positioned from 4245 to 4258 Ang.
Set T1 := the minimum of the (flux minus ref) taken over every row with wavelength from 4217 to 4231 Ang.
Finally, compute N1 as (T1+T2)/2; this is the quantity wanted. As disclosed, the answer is -16.7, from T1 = -26.1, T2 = -7.3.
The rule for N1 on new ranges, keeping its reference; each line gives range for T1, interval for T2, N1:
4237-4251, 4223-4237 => -16.7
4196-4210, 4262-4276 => -12.8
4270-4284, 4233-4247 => -12.6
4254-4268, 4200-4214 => -6.5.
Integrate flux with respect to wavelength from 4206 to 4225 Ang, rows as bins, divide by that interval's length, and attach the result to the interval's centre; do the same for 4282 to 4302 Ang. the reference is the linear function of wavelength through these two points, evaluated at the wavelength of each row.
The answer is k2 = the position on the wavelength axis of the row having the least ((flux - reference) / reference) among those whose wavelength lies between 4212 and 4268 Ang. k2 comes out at 4226.13 Ang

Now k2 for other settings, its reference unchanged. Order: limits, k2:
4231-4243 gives 4235.87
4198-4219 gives 4198.97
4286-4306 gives 4300.74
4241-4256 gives 4249.55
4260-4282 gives 4271.13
